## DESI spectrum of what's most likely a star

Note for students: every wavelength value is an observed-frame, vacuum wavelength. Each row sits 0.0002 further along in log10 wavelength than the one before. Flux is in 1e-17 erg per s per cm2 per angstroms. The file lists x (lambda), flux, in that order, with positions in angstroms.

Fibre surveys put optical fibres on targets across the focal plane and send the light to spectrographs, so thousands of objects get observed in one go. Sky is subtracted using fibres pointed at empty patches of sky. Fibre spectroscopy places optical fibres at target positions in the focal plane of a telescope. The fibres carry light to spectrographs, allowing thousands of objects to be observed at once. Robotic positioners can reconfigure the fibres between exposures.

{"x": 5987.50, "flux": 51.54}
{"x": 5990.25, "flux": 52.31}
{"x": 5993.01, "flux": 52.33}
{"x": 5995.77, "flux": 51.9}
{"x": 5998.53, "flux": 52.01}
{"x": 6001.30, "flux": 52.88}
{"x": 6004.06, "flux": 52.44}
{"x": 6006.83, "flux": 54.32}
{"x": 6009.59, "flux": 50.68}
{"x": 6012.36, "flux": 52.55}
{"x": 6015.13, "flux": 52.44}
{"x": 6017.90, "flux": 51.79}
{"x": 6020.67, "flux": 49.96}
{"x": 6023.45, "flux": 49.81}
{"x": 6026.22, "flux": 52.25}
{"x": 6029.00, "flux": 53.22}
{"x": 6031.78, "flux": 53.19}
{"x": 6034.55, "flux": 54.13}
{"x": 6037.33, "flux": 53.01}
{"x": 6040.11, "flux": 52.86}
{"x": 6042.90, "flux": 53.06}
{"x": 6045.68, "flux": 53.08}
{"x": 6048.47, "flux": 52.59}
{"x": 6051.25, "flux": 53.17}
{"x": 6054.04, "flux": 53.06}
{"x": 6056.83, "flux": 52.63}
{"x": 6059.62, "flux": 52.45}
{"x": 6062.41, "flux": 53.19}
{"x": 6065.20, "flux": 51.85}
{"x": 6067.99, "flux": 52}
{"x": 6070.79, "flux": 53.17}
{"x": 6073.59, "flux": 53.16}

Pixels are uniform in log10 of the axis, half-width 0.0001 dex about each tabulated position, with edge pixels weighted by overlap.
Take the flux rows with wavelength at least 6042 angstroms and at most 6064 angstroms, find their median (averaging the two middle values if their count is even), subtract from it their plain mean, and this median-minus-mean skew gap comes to 0.16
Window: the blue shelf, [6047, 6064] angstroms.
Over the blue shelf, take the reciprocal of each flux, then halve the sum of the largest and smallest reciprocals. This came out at 0.0189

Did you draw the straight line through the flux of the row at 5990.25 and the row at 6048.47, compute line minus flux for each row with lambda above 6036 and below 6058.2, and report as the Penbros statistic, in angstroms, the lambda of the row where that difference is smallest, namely 6051.25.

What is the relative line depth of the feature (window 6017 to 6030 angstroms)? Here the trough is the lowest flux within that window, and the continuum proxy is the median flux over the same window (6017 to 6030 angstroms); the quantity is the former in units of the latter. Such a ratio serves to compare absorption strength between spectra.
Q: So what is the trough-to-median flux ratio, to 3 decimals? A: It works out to 0.962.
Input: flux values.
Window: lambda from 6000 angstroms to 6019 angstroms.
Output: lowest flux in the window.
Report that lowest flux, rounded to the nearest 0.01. 50.68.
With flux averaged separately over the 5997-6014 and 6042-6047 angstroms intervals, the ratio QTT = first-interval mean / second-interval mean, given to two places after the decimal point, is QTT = 0.99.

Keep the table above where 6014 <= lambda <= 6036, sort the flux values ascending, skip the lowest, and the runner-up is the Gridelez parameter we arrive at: 49.96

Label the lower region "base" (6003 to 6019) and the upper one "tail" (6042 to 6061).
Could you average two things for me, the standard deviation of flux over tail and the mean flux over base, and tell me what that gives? 26.3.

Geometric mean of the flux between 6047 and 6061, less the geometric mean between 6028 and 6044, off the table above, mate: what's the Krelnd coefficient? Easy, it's -0.5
